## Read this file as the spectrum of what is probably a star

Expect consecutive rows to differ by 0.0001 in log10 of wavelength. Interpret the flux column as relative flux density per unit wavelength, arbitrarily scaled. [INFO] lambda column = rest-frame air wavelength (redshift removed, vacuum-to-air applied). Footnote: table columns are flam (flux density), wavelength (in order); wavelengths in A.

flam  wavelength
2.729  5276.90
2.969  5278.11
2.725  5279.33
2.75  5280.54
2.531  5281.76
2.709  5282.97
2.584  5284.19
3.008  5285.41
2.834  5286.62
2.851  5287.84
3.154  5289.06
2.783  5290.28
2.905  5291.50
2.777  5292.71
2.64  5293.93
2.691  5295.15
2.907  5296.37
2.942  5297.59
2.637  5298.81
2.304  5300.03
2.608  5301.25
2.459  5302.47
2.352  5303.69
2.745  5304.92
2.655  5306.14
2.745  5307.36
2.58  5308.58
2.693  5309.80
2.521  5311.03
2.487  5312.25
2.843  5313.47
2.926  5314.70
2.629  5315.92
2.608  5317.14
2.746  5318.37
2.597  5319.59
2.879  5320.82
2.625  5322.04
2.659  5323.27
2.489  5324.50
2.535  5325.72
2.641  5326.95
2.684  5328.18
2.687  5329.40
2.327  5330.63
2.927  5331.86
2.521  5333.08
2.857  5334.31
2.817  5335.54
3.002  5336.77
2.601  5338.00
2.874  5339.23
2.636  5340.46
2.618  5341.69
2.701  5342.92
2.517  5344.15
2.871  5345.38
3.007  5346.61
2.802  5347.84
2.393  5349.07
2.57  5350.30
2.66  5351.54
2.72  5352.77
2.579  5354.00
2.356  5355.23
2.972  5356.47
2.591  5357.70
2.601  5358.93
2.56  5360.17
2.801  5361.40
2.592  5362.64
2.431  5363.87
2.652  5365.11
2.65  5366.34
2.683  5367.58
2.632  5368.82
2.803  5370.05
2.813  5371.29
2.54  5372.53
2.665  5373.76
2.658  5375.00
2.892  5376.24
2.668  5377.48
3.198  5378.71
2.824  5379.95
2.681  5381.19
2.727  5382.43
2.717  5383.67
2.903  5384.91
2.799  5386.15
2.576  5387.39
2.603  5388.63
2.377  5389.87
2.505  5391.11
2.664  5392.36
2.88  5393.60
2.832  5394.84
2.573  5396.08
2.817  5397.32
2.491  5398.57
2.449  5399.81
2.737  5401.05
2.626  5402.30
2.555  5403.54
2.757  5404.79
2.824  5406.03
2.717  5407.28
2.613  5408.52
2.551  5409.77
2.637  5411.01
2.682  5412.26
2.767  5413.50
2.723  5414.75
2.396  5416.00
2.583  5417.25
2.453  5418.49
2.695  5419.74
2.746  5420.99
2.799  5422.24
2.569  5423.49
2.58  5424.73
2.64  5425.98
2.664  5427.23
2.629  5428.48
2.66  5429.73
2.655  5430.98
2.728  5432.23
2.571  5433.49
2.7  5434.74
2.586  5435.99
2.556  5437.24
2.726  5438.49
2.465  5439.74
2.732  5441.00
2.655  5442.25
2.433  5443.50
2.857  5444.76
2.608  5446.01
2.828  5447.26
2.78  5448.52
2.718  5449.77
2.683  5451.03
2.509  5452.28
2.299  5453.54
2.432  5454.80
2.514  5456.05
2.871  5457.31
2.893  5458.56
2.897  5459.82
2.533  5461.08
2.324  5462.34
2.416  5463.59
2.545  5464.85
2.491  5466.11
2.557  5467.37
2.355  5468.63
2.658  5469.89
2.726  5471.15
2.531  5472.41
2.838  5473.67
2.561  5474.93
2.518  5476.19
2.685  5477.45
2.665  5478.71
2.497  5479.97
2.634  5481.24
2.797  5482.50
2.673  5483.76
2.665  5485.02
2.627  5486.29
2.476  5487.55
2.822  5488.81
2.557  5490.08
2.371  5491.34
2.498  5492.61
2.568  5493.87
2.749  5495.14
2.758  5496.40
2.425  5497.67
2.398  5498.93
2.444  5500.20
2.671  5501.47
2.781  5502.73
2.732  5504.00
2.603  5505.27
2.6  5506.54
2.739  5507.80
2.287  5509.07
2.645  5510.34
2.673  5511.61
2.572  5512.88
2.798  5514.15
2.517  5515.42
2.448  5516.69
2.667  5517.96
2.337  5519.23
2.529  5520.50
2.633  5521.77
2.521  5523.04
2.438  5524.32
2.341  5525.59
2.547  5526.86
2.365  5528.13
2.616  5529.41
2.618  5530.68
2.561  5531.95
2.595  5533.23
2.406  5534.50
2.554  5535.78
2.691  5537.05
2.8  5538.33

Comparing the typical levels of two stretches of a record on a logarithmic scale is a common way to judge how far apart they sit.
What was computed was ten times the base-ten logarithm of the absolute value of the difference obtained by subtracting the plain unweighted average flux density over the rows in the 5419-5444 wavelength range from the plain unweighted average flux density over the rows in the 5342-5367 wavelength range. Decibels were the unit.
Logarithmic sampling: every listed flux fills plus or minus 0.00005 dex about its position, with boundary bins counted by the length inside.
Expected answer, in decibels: -19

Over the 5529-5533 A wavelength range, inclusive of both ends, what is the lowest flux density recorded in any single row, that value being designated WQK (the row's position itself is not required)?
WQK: 2.561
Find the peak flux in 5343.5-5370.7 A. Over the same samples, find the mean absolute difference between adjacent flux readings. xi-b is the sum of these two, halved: 1.60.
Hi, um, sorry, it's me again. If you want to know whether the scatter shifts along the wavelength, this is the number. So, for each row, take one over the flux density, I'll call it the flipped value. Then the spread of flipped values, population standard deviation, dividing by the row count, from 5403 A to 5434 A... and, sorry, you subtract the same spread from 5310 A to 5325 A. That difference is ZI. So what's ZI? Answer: -0.005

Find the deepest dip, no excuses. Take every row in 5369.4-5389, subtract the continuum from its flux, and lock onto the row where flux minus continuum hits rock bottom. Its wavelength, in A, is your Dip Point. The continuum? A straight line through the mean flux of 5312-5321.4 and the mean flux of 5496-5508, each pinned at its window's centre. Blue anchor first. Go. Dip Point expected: 5372.53 A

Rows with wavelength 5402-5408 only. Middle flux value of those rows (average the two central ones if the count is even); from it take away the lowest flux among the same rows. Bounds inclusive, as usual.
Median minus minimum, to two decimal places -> 0.16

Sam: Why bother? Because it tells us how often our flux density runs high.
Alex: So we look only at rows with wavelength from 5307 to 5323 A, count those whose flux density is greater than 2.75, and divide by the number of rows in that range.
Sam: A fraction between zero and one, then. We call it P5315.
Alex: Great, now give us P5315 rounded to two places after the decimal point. 0.23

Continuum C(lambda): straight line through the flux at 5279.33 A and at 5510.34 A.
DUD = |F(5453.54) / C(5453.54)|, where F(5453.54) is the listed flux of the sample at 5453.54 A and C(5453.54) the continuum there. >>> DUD 0.86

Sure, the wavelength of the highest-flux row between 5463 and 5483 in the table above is 5473.67 A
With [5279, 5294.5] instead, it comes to 5289.06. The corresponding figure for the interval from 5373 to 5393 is 5378.71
